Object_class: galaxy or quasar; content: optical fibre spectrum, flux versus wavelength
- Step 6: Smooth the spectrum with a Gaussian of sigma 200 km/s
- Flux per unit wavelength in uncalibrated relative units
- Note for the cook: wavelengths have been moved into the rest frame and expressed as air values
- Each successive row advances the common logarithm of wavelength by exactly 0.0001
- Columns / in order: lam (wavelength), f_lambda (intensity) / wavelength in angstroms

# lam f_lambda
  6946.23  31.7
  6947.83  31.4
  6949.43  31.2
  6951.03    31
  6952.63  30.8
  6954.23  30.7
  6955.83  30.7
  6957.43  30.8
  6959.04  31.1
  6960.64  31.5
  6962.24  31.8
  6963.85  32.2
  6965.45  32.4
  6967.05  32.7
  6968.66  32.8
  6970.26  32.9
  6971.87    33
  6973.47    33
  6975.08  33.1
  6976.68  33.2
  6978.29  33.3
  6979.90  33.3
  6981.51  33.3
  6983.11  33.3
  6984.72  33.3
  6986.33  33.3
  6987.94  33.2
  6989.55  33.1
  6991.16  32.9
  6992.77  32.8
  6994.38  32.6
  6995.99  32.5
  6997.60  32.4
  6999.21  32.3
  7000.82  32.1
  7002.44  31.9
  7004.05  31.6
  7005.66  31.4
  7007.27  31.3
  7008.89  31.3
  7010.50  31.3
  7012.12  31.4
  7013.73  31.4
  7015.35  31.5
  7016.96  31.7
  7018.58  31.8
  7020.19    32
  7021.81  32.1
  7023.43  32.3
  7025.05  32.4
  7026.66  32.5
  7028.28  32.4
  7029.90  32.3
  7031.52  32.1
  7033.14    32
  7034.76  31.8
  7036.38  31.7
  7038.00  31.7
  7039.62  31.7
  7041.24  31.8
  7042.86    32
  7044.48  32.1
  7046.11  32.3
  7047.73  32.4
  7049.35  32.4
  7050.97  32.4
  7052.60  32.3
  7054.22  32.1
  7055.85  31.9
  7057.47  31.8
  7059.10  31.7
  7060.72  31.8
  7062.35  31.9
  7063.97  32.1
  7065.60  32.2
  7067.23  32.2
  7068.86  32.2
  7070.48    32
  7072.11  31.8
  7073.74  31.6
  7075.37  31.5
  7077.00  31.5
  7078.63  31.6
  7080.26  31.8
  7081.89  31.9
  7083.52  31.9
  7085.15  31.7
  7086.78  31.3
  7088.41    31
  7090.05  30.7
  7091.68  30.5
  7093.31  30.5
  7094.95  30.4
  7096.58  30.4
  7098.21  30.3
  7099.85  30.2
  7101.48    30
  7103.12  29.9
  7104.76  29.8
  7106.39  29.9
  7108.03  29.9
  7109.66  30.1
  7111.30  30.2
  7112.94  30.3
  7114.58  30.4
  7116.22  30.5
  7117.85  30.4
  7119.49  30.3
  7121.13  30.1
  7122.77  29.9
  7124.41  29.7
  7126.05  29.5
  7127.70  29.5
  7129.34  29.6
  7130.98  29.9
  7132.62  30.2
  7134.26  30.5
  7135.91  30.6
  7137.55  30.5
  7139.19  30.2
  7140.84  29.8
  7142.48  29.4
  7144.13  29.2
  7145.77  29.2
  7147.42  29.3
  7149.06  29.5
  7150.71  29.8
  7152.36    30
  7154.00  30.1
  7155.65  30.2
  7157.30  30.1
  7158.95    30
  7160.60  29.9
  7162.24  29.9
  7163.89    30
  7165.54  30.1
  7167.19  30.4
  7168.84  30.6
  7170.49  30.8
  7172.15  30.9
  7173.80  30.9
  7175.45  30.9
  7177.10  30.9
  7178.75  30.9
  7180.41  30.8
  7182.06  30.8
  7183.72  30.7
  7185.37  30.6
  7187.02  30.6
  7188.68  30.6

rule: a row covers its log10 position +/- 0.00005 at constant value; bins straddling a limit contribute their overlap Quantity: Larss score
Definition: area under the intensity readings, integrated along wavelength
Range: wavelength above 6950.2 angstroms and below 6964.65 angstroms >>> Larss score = 450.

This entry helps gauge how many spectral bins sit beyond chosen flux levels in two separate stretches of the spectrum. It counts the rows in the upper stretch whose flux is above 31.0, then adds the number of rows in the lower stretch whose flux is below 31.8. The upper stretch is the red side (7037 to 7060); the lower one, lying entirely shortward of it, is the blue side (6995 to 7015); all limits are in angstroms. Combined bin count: 21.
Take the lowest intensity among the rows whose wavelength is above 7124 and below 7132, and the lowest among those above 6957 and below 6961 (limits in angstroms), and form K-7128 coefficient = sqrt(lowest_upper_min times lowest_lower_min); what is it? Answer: 30.1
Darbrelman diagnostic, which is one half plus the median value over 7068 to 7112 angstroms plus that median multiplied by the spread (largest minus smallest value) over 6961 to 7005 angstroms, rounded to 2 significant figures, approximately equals 83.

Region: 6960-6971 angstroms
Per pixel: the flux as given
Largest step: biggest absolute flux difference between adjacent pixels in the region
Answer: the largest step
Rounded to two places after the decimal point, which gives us 0.40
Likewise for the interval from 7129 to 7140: 0.30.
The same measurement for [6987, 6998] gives 0.20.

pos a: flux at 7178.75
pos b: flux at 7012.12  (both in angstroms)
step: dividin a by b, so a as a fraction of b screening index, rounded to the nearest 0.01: 0.98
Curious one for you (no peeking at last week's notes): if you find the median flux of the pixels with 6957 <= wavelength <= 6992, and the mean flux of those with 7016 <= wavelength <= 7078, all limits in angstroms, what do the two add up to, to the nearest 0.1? 65.0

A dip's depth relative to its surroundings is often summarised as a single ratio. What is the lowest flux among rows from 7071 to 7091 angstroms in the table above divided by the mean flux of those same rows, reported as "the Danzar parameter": 0.974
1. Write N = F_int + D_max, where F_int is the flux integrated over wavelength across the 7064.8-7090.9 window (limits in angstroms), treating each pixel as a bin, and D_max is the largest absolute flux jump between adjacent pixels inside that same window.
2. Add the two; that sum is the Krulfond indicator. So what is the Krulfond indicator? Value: 827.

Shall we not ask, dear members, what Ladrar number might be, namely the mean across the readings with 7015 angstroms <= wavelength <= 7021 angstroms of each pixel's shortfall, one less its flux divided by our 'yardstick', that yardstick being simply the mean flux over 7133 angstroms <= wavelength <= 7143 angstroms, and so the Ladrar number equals -0.05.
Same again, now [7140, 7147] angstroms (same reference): 0.03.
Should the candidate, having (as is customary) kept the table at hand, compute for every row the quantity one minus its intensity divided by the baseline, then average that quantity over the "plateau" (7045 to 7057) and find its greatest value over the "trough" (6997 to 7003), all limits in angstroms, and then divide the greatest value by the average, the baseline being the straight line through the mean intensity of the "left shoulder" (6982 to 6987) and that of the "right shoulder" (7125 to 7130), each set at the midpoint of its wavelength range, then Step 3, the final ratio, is -1.3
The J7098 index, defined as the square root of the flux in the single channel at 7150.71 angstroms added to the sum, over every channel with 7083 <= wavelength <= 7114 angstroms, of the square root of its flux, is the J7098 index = 110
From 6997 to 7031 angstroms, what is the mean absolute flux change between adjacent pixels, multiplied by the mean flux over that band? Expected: 4.0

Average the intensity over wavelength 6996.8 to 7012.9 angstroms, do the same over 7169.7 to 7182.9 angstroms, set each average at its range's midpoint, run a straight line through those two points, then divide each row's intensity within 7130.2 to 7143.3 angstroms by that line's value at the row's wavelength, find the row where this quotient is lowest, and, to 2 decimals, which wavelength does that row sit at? 7142.48 angstroms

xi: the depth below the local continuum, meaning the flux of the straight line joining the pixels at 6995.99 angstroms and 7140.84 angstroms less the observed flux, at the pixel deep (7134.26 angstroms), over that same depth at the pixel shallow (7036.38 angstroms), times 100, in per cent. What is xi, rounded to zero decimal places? -1225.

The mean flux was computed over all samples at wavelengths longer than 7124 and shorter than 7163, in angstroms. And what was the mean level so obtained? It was 29.9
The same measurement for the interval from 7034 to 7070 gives 32.0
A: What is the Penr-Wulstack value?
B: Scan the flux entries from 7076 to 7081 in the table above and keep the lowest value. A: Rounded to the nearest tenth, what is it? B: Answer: 31.5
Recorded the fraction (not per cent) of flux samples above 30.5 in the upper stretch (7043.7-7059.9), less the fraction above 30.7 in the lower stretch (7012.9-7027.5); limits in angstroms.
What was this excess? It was 0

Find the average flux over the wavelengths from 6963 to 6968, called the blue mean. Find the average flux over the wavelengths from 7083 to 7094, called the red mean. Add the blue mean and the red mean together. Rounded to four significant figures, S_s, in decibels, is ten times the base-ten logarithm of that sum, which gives 18.03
